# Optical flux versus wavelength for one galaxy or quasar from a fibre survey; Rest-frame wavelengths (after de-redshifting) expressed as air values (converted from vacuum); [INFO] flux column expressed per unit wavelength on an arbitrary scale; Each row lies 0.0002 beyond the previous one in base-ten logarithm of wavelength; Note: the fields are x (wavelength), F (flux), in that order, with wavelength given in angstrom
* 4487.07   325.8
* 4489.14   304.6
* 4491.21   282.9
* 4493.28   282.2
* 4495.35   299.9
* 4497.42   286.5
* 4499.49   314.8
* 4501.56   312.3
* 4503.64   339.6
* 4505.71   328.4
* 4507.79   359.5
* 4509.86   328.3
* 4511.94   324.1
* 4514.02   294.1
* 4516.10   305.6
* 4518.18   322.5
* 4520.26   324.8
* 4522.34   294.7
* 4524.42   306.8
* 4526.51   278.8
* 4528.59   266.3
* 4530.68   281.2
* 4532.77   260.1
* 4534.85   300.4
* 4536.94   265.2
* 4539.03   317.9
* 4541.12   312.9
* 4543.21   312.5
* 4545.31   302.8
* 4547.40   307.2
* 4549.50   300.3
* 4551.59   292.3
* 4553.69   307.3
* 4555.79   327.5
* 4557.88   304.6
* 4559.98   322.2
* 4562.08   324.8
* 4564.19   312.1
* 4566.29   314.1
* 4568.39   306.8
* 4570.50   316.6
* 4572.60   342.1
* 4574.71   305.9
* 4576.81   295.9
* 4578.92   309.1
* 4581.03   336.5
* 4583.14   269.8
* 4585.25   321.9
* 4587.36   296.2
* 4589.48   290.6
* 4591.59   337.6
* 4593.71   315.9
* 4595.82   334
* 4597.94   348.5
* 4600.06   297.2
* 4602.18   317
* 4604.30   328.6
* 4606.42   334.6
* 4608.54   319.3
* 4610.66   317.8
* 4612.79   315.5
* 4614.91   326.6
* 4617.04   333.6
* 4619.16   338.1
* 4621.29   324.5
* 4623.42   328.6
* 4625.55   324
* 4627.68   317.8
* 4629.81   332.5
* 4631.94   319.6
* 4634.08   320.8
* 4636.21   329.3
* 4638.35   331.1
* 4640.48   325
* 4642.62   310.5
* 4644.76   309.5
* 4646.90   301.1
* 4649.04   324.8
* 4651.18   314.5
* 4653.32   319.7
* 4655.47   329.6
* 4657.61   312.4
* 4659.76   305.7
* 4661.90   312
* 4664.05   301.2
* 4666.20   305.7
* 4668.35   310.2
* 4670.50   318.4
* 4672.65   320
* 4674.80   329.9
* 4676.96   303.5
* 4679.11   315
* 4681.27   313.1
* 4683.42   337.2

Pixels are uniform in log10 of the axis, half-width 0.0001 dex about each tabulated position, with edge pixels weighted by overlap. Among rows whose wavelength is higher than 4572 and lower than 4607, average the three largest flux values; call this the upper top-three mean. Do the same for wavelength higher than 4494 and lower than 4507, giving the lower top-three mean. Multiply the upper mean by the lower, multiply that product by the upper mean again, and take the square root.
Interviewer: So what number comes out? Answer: 6203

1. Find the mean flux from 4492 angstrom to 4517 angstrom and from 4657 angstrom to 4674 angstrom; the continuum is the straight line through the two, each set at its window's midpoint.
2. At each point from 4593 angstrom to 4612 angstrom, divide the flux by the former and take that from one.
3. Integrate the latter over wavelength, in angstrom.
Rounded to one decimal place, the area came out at -0.7 angstrom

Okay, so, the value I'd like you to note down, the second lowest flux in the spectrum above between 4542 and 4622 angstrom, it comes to 290.6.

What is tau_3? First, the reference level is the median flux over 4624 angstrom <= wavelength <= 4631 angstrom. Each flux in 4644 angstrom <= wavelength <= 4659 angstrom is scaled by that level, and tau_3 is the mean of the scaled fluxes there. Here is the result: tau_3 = 0.975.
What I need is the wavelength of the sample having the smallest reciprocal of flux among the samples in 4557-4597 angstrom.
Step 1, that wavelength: 4572.60 angstrom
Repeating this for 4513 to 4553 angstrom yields 4520.26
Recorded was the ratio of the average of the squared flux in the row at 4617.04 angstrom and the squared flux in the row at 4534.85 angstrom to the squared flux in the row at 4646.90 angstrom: 1.11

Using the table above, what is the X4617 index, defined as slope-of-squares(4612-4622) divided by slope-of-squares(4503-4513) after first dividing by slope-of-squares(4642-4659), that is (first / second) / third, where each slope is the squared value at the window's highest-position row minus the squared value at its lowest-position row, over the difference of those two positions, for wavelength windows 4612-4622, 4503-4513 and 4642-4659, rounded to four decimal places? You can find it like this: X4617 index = -0.0069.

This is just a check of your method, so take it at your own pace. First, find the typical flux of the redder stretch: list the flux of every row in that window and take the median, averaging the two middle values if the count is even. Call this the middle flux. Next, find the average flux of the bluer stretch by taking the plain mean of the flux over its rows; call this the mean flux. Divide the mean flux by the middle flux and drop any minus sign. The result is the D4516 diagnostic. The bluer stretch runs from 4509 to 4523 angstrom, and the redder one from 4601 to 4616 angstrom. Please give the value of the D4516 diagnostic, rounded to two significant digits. 0.98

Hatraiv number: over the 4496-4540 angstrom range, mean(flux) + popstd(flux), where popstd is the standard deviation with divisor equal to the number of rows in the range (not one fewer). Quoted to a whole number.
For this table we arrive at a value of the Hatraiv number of 331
